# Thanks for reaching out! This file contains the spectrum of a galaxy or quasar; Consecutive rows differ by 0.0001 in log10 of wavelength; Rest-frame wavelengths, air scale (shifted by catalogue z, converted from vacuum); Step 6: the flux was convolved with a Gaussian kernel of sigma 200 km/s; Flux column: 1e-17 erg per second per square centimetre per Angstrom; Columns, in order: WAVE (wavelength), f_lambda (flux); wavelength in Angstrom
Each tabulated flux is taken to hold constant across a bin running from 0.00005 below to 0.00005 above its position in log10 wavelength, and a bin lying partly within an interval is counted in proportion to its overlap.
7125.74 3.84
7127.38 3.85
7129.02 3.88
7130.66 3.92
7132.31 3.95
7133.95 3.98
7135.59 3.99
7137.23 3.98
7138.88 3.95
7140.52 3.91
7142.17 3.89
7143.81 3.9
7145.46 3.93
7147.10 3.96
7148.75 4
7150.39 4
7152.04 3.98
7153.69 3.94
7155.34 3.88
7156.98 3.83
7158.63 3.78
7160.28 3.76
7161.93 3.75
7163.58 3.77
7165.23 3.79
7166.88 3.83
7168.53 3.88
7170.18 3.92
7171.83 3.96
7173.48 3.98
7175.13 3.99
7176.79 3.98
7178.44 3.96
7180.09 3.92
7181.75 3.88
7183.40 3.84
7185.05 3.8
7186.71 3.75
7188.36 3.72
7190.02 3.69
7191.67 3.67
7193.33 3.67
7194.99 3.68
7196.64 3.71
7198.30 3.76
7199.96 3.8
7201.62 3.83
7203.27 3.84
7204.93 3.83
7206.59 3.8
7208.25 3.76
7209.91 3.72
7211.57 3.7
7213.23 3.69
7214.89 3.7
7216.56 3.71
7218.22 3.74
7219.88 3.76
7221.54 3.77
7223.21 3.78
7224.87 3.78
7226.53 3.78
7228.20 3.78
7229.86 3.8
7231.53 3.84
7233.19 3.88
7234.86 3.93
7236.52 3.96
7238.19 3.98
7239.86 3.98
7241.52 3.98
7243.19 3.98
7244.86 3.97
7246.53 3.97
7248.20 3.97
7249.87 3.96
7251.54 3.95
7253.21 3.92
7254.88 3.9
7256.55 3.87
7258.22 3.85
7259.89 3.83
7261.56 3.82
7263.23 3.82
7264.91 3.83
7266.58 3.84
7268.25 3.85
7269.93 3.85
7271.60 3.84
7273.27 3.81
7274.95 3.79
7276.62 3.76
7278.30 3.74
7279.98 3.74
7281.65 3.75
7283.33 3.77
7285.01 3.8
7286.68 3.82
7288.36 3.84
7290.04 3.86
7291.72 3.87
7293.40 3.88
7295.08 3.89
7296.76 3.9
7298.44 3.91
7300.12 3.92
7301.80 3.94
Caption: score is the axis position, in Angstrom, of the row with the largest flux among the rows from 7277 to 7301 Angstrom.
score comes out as 7300.12 Angstrom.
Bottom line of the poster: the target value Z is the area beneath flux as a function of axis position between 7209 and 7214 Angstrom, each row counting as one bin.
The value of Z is 19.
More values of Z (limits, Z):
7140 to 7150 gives 39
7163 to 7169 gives 23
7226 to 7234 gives 31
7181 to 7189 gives 30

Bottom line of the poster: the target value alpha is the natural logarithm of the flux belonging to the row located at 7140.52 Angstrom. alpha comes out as 1.36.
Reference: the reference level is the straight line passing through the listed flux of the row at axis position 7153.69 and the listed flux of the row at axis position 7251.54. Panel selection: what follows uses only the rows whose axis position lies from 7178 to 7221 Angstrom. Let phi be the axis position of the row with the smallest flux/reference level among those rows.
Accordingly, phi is 7193.33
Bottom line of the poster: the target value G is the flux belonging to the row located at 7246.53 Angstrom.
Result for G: 3.97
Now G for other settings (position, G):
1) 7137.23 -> 3.98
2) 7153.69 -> 3.94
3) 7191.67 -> 3.67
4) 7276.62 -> 3.76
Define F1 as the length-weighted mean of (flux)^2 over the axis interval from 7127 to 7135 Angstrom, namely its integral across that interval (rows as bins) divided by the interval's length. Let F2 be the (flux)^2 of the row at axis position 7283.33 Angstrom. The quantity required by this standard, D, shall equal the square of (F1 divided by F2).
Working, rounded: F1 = 15.4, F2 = 14.2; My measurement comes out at 1.17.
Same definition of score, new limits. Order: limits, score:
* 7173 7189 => 7175.13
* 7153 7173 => 7171.83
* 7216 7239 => 7238.19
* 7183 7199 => 7183.40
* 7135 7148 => 7135.59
